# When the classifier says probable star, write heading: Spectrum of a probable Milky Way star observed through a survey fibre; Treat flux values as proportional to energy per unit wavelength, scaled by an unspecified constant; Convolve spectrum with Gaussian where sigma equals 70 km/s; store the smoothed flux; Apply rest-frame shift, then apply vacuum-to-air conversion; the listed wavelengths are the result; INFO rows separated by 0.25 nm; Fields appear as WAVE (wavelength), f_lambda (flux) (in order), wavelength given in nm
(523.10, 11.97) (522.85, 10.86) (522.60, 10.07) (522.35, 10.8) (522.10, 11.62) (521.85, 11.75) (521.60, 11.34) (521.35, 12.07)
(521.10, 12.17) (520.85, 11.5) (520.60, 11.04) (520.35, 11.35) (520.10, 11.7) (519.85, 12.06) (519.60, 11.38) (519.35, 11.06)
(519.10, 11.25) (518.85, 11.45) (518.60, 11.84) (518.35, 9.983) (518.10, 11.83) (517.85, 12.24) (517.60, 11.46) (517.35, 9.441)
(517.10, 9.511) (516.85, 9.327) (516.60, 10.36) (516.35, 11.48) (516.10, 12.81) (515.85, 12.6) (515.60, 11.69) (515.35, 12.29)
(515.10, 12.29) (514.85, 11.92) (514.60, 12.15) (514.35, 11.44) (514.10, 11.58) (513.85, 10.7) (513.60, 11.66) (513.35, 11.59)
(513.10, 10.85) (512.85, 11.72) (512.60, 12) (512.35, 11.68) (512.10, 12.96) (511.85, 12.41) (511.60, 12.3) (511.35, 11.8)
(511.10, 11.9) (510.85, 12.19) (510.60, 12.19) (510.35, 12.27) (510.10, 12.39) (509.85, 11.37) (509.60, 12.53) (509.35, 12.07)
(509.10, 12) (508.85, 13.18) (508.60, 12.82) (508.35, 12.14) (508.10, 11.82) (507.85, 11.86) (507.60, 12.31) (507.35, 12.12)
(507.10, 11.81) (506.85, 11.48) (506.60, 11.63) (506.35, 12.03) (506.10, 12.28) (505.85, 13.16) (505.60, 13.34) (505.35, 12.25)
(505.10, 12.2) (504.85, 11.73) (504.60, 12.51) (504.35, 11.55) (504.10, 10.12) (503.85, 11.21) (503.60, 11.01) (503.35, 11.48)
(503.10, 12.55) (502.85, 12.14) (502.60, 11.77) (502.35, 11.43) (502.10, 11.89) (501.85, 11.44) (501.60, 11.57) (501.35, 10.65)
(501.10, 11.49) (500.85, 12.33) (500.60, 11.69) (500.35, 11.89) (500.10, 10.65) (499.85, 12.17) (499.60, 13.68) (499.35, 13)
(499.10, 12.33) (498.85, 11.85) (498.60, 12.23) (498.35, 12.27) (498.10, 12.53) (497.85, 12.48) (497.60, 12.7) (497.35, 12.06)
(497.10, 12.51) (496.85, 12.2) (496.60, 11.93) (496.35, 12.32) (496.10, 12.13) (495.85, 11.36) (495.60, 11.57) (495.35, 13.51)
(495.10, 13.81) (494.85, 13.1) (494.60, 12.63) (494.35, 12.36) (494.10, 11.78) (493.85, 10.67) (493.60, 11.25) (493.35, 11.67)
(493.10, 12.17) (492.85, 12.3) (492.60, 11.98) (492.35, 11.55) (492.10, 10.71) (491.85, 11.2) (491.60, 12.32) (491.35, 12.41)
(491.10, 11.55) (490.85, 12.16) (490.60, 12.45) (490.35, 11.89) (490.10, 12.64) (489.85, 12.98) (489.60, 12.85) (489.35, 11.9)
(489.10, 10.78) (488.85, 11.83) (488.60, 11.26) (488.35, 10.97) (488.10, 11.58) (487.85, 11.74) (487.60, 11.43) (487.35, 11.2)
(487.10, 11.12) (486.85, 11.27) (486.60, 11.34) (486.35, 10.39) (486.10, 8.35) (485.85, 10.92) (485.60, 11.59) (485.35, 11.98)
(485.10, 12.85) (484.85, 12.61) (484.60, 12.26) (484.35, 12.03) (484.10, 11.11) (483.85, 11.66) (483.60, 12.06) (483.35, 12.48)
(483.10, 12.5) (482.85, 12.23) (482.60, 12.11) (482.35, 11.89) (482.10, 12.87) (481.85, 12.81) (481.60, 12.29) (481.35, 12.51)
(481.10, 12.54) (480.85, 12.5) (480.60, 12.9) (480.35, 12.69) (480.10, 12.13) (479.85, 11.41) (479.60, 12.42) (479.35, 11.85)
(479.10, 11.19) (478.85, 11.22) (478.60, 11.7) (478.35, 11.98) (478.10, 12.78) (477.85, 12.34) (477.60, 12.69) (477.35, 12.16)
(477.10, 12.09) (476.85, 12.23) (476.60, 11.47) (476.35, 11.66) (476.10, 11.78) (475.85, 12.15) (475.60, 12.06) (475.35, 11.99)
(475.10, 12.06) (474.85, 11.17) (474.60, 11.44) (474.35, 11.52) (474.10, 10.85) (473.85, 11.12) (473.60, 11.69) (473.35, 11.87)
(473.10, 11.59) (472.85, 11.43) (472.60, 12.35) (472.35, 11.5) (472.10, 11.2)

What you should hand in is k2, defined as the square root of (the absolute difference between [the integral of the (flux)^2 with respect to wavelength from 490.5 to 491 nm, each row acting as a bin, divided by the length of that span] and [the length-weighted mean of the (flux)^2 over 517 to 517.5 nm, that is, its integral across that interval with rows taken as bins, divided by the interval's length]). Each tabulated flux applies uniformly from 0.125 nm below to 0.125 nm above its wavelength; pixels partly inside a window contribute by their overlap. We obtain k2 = 7.6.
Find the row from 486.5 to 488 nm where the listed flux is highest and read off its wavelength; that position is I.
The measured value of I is 487.85 nm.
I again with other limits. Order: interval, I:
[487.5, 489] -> 488.85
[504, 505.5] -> 504.60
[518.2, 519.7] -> 518.60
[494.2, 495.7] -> 495.10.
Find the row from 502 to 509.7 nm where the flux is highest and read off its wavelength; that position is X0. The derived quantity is 505.60 nm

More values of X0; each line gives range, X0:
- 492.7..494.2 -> 492.85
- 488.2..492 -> 489.85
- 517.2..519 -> 517.85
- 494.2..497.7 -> 495.10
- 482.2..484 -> 483.10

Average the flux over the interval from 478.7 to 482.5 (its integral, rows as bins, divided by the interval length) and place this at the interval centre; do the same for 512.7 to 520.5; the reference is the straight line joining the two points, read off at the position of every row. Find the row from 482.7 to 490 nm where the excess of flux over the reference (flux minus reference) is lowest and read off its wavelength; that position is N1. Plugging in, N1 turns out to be 486.10 nm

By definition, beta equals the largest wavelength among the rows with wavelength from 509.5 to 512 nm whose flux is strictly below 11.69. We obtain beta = 509.85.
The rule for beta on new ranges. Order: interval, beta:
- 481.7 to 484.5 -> 484.10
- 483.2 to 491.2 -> 491.10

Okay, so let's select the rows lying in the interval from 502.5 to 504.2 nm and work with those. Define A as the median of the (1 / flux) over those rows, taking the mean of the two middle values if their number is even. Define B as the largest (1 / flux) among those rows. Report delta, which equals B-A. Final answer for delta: 0.012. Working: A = 0.0871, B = 0.099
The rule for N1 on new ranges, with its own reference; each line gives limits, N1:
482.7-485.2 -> 484.10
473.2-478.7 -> 474.10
